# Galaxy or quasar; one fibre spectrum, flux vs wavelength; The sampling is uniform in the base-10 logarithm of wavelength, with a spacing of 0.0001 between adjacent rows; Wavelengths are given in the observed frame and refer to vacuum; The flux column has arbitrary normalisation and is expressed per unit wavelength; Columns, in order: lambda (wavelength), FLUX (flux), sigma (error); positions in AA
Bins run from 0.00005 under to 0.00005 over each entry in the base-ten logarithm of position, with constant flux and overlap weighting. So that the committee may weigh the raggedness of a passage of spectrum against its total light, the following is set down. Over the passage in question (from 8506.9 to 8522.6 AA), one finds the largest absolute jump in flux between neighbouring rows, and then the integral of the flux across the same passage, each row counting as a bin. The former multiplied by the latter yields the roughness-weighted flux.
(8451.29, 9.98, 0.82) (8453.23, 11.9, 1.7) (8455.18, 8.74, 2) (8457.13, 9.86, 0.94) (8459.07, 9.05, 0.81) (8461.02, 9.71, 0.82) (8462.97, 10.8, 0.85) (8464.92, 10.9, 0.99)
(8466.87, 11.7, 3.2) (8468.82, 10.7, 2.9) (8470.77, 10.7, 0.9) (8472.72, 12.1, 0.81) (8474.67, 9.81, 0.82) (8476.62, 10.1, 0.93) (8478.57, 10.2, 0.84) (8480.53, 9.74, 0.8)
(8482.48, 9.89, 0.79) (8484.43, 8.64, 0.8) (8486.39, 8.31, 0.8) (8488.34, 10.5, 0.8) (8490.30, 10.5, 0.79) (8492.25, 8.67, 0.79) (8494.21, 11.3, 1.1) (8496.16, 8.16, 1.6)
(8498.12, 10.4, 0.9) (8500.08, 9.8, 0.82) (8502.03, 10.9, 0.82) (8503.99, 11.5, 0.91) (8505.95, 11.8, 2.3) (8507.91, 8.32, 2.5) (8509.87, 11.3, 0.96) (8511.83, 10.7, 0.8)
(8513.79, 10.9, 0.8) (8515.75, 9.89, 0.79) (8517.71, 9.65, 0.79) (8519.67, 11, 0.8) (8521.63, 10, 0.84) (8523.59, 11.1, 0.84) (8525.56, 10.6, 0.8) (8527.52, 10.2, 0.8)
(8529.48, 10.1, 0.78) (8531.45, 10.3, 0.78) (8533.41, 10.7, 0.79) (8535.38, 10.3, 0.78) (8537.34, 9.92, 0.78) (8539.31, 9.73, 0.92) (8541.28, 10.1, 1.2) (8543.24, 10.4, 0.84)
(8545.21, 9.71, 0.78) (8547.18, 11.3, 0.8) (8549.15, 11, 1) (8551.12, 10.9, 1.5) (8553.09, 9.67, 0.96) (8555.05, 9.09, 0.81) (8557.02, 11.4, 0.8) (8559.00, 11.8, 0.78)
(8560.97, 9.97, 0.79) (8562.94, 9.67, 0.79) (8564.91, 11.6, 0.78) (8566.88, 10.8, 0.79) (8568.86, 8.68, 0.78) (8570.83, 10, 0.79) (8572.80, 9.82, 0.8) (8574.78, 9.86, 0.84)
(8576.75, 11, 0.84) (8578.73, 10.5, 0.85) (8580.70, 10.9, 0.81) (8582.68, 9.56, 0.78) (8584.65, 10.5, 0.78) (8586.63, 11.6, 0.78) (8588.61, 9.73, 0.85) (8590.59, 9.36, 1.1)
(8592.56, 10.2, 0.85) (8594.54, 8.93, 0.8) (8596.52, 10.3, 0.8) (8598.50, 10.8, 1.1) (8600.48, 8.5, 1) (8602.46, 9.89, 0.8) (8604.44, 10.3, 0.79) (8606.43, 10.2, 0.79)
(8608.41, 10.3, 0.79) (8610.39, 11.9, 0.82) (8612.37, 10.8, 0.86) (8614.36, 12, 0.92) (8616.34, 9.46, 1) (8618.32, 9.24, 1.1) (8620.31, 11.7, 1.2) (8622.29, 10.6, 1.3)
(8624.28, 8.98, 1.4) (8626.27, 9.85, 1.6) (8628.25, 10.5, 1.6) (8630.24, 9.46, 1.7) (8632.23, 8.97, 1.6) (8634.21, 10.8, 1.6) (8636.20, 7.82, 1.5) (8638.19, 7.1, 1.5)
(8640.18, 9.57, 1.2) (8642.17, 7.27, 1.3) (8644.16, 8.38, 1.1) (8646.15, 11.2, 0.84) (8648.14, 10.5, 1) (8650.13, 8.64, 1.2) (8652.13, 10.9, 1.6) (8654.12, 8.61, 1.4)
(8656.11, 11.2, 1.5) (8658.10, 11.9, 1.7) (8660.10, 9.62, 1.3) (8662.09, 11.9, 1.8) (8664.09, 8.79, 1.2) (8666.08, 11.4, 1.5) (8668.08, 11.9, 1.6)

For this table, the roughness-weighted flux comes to 478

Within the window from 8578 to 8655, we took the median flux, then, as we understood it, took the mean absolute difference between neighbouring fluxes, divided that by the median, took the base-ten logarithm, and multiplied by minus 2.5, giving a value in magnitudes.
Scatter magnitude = 2.21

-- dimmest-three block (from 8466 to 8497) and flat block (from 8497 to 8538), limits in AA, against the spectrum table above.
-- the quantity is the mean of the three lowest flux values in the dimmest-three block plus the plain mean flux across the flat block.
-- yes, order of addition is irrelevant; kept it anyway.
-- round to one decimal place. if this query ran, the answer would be 18.8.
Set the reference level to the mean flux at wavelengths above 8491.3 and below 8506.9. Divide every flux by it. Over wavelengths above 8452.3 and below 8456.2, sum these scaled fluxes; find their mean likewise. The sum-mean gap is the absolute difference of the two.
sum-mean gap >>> 1.0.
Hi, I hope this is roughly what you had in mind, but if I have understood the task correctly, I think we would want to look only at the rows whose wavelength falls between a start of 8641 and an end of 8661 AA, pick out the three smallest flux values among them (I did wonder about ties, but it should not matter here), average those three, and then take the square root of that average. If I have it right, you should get 2.84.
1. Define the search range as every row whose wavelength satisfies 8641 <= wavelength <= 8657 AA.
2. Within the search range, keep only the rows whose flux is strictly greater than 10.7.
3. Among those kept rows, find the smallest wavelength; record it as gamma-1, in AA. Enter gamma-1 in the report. 8646.15 AA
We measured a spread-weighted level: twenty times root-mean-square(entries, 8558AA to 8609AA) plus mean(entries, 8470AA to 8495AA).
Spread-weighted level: 214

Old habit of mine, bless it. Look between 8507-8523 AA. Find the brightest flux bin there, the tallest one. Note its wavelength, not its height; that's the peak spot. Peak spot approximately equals 8509.87 AA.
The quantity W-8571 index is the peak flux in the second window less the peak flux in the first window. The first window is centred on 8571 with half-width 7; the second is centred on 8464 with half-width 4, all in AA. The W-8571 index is 0.10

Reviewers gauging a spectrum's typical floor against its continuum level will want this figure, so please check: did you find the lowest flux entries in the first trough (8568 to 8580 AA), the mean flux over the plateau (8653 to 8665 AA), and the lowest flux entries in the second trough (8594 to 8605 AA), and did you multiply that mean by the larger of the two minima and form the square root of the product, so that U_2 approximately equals 9.5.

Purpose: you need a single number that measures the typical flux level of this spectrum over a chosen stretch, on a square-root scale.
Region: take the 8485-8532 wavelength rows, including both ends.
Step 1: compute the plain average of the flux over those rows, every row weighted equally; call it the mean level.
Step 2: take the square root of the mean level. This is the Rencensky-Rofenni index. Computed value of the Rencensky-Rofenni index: 3.20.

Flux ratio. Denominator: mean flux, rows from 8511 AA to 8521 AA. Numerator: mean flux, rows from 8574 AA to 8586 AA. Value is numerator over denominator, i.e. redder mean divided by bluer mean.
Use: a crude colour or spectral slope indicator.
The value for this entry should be 1.00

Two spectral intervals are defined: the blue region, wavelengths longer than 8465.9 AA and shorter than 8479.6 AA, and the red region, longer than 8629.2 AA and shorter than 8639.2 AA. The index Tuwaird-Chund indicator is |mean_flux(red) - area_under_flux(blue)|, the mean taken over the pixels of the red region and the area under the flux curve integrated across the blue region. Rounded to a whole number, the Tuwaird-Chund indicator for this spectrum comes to 138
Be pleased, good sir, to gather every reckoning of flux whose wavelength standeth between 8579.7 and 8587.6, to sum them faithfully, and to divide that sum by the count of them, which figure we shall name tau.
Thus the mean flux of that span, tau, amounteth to 10.6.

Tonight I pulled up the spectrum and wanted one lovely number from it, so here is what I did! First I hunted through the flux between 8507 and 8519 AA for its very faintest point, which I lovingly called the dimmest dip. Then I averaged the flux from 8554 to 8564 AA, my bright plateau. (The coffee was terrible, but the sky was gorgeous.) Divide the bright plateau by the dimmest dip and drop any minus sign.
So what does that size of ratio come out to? 1.25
